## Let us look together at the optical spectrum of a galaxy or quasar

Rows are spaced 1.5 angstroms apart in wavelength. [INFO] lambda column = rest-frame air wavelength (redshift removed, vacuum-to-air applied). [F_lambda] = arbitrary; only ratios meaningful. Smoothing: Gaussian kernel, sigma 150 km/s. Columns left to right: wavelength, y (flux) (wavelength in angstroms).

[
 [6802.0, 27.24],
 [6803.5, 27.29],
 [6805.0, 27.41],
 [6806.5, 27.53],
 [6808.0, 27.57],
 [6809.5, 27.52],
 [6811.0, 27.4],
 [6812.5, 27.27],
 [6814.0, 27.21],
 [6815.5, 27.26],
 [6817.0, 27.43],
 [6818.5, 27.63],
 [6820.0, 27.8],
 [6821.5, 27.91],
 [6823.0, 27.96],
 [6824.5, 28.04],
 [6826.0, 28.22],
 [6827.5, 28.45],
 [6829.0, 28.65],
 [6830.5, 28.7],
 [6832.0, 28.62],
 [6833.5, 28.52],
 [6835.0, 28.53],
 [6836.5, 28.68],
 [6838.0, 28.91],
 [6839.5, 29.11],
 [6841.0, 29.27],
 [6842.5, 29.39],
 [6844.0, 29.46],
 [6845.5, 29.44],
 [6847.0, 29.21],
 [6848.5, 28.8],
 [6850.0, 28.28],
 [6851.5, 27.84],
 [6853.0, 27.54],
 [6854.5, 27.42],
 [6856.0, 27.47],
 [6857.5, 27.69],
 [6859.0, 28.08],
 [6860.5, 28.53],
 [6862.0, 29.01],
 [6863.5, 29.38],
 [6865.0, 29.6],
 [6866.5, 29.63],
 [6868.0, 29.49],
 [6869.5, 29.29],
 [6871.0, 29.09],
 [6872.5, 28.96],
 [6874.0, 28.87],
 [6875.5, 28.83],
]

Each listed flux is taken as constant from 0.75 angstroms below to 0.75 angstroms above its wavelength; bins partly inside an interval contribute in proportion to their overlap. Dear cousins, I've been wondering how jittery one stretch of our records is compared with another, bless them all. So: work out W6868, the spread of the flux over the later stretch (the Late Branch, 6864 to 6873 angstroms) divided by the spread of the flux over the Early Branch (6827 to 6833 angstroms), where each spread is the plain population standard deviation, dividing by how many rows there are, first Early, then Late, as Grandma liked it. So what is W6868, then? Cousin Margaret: 2.7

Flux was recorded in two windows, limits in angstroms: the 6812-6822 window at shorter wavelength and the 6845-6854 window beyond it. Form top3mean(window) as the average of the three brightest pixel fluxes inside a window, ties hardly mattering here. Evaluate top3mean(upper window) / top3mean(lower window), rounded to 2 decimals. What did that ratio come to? 1.05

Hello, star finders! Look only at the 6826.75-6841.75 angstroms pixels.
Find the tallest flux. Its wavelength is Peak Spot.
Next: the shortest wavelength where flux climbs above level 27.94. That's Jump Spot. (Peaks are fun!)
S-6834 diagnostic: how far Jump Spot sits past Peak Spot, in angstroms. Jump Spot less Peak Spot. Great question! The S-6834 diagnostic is -13.5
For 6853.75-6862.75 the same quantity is -3.0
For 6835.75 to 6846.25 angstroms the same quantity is -7.5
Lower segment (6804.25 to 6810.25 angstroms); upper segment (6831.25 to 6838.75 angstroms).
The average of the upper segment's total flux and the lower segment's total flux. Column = 127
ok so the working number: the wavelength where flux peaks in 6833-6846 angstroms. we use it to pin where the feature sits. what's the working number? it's 6844.0 angstroms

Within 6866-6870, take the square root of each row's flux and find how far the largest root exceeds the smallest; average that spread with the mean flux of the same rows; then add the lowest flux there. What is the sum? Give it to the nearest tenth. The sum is 44.0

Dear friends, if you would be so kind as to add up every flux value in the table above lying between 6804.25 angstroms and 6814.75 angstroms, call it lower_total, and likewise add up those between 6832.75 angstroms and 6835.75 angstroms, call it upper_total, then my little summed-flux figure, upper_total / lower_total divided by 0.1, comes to 3.0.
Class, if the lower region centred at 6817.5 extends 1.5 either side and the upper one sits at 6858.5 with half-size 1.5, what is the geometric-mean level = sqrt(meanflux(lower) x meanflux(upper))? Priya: 27.7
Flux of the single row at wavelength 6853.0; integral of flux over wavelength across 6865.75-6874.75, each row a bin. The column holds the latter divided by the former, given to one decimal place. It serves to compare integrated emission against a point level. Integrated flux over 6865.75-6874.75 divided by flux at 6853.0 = 9.5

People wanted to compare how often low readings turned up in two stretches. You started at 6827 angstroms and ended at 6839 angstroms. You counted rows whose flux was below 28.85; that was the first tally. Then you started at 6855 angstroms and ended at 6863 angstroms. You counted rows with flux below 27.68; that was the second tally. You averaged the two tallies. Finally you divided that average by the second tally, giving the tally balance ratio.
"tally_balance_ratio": 4.0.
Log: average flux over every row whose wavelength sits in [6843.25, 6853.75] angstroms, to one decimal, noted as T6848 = 28.7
